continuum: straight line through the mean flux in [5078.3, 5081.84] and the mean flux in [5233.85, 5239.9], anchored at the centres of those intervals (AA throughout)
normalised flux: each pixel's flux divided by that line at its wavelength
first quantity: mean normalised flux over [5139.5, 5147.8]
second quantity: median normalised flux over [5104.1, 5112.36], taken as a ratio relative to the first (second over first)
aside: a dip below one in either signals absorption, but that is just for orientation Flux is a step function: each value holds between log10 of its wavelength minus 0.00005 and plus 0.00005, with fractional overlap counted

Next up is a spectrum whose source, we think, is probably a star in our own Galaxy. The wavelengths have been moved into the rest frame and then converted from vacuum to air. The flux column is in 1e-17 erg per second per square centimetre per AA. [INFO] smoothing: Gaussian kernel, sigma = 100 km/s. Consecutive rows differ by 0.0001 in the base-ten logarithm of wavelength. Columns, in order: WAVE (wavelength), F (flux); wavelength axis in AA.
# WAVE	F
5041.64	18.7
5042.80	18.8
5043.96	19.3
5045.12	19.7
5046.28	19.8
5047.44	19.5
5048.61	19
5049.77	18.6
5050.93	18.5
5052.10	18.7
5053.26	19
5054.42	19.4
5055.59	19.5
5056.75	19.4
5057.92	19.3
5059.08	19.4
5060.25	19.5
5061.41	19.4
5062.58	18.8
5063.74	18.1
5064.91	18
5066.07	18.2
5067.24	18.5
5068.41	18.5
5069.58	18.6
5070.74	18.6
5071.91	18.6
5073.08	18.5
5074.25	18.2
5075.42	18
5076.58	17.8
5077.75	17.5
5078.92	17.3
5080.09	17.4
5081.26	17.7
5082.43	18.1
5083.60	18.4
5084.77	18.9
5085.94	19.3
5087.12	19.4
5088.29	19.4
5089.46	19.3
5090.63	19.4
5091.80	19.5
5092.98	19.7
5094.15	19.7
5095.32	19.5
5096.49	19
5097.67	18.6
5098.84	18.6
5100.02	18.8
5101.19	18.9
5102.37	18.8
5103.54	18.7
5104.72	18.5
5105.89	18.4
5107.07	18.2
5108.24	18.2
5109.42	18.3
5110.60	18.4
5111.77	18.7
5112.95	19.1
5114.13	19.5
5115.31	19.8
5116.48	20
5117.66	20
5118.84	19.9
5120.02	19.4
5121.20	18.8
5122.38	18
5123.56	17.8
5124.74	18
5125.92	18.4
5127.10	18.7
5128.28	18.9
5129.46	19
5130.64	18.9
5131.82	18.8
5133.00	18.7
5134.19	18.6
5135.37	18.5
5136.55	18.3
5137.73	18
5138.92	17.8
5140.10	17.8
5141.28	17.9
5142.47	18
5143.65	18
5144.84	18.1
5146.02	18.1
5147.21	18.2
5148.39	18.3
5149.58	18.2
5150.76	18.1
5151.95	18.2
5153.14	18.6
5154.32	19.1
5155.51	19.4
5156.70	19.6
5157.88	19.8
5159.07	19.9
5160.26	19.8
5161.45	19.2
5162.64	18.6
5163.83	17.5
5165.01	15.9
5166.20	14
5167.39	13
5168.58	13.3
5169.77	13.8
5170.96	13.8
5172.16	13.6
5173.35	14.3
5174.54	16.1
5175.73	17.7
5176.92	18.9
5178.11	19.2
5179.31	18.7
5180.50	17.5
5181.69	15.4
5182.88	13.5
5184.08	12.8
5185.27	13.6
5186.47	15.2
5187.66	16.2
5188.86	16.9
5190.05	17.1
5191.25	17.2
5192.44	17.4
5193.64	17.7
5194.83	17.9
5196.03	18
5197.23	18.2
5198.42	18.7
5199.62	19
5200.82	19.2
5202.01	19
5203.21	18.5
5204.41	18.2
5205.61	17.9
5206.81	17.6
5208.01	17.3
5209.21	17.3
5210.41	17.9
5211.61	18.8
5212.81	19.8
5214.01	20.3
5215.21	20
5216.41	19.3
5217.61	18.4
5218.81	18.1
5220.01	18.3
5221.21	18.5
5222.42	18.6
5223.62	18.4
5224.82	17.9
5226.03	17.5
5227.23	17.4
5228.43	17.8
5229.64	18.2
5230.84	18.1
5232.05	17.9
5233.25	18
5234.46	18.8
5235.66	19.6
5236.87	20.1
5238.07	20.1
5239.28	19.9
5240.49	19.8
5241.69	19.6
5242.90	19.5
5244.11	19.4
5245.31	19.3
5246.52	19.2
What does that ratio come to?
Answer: 1.05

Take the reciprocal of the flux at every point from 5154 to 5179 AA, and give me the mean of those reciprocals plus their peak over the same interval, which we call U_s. 0.137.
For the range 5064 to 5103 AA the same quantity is 0.112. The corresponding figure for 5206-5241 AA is 0.112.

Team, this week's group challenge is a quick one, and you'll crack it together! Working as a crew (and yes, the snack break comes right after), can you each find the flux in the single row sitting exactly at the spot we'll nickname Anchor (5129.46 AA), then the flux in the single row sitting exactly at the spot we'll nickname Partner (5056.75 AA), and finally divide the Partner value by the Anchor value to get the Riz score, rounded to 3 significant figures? 1.02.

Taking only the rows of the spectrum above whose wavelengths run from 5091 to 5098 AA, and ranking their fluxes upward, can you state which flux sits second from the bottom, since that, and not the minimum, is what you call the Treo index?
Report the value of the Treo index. 19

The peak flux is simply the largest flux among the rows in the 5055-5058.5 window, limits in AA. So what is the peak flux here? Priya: 19.5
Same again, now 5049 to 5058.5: 19.5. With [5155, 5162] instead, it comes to 19.9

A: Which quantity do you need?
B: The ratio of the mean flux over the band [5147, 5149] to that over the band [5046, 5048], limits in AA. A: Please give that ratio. 0.93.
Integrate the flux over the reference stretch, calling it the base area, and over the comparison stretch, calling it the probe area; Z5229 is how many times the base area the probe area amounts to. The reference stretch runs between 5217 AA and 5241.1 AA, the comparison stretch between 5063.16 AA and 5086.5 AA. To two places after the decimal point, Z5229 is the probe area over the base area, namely 0.95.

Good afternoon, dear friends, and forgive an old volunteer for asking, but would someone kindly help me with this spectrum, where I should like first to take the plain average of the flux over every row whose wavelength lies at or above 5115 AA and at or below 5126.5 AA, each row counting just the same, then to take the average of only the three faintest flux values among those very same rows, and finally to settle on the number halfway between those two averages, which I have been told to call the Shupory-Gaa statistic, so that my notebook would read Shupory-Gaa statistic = 18.5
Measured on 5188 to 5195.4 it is 17.2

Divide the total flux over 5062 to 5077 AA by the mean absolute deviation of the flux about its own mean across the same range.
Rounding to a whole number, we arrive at 895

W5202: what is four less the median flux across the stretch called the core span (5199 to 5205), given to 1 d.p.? -15.0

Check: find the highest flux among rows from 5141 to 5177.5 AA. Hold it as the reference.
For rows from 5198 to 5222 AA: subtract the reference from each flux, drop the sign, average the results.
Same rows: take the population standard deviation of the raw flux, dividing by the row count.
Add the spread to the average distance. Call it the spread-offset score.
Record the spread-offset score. 2.16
